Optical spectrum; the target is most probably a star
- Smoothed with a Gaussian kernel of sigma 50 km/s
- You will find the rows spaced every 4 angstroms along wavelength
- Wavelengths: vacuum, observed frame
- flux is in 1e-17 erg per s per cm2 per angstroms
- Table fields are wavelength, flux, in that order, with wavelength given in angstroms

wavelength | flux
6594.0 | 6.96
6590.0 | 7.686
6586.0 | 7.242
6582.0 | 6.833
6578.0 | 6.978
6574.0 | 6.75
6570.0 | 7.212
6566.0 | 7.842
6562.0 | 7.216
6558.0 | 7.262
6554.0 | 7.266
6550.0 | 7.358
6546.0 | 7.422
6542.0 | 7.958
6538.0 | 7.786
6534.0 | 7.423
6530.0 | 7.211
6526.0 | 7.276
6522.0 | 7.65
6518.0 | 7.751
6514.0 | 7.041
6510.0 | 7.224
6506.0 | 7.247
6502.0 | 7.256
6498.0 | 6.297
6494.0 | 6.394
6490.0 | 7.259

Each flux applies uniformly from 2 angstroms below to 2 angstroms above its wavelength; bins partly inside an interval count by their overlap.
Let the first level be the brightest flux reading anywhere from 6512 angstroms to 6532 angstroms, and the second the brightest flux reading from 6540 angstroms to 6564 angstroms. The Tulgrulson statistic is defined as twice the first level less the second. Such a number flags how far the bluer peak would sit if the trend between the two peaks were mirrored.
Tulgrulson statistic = 7.5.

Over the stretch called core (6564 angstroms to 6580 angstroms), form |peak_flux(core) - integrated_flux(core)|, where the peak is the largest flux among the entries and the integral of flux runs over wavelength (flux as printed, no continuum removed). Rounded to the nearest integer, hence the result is 107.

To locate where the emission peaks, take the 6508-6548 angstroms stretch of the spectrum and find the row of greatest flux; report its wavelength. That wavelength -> 6542.0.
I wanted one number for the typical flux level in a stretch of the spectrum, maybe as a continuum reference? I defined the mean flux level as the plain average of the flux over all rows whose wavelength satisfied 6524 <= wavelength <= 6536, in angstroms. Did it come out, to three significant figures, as 7.30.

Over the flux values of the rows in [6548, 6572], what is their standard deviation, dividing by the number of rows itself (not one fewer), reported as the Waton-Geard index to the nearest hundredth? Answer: 0.22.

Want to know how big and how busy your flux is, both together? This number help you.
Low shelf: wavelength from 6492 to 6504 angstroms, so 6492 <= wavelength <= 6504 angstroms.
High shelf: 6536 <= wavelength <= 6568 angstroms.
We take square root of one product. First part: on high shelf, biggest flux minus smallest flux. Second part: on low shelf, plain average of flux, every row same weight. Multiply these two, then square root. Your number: 2.22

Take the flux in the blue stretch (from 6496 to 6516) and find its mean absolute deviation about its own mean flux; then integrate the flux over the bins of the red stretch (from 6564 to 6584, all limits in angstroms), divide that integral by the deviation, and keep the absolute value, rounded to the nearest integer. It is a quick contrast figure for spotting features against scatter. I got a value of 497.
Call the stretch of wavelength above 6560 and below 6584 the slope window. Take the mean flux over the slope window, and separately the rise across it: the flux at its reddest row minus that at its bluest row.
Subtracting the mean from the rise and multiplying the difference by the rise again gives 3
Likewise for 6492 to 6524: -7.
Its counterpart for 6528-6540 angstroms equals -4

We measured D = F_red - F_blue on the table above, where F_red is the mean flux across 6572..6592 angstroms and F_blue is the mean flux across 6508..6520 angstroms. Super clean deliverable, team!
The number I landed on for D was -0.24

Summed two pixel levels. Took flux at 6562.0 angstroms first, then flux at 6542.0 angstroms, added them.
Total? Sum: 15.2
